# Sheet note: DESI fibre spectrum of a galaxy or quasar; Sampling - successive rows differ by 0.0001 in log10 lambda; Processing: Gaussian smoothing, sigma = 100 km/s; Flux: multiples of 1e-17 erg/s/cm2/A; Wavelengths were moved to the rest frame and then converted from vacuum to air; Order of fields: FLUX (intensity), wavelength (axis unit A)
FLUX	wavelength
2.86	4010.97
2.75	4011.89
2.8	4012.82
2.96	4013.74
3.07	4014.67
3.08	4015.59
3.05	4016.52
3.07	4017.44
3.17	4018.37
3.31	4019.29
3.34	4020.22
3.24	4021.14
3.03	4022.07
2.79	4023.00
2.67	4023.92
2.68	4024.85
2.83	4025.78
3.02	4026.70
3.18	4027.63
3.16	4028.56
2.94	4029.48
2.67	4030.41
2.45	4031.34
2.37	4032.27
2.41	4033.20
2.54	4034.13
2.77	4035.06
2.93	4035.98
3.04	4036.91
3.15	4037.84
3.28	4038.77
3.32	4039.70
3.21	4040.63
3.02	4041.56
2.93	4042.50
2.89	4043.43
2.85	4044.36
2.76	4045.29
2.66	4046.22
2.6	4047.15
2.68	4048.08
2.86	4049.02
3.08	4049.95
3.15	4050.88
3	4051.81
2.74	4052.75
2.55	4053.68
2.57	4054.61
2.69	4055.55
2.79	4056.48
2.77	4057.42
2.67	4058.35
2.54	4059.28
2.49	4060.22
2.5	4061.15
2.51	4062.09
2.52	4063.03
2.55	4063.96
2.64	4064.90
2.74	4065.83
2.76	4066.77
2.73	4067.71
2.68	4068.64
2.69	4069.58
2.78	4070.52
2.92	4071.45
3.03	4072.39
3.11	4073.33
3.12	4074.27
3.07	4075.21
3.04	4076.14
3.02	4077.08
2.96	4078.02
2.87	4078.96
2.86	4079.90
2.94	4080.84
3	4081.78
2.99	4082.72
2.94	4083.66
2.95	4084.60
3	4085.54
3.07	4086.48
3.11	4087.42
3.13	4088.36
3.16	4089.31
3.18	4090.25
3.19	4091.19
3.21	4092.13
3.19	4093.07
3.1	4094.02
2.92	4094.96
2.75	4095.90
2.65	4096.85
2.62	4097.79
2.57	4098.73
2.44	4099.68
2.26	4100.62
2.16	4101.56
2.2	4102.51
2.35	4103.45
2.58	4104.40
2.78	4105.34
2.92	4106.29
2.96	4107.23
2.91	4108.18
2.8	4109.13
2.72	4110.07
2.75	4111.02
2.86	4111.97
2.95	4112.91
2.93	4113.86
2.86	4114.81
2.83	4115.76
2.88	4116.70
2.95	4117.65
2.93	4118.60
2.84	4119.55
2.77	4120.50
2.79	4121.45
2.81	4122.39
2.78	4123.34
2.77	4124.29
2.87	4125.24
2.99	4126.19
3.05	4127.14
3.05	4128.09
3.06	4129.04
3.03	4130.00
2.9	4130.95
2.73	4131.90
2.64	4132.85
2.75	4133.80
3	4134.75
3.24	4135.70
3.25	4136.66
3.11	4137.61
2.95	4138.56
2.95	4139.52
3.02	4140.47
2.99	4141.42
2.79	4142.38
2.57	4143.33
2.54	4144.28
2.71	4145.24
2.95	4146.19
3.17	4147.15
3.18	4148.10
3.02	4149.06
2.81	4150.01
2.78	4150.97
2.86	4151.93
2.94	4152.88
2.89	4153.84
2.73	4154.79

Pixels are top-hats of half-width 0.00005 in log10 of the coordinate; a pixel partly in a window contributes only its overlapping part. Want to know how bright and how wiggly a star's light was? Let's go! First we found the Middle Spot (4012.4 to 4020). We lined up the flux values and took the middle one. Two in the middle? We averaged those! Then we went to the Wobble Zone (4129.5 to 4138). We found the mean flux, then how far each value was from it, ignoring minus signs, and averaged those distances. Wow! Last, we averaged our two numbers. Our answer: 1.63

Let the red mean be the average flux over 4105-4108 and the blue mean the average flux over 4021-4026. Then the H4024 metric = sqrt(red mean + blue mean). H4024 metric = 2.40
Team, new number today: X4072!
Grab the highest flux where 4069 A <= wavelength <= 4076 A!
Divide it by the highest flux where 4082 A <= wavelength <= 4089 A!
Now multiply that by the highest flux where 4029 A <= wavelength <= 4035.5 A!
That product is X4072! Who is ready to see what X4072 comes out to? 2.9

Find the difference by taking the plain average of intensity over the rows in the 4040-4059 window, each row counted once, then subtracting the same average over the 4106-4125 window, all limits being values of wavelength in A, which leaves -0.03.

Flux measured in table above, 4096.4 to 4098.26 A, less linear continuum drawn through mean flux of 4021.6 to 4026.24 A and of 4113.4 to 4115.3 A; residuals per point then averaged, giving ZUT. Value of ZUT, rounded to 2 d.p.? -0.24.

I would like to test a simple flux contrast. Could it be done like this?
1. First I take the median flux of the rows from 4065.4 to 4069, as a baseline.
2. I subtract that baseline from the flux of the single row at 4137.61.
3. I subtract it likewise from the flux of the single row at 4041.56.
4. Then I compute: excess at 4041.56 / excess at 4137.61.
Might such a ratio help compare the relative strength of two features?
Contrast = 0.8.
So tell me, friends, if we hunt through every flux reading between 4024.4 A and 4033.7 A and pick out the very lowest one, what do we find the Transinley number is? 2.37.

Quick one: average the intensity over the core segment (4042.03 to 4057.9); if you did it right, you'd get 2.80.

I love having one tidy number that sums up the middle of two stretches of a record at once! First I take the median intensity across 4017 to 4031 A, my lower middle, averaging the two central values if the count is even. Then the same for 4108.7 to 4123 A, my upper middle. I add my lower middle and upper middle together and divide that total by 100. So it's 0.0587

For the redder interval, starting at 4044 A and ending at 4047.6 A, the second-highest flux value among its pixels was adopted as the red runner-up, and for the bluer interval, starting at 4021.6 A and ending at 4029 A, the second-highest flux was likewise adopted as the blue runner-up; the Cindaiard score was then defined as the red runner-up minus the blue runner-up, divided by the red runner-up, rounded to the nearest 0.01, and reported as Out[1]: -0.14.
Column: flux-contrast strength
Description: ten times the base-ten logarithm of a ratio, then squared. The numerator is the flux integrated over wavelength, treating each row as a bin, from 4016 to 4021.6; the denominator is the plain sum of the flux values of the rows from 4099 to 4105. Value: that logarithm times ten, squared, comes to 1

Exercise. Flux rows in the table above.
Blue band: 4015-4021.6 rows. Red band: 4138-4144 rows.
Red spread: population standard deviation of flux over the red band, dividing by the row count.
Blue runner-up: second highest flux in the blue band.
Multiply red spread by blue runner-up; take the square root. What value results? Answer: 0.72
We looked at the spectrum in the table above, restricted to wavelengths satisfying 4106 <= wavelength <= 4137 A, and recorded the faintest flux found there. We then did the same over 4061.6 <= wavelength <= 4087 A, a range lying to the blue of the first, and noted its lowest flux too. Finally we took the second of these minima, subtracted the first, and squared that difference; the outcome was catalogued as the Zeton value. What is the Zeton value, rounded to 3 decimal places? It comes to 0.017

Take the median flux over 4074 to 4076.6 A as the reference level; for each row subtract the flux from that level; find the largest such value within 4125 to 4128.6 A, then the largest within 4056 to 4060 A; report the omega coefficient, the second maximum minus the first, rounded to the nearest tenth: 0.3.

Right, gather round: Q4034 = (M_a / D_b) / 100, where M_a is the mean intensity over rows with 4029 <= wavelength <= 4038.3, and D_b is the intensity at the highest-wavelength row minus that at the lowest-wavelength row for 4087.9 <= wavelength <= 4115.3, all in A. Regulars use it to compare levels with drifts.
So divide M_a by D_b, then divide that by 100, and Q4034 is -0.10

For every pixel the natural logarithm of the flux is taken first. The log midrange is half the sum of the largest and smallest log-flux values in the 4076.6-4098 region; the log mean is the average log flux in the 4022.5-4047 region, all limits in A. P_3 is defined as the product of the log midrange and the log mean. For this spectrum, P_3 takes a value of 1.12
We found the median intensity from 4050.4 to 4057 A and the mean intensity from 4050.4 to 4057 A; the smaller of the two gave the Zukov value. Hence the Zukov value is 2.74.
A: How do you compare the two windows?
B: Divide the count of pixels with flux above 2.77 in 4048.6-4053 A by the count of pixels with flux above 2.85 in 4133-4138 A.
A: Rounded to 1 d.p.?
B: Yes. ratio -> 1.0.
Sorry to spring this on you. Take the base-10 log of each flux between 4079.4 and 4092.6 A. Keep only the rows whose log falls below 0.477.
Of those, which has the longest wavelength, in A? 4084.60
